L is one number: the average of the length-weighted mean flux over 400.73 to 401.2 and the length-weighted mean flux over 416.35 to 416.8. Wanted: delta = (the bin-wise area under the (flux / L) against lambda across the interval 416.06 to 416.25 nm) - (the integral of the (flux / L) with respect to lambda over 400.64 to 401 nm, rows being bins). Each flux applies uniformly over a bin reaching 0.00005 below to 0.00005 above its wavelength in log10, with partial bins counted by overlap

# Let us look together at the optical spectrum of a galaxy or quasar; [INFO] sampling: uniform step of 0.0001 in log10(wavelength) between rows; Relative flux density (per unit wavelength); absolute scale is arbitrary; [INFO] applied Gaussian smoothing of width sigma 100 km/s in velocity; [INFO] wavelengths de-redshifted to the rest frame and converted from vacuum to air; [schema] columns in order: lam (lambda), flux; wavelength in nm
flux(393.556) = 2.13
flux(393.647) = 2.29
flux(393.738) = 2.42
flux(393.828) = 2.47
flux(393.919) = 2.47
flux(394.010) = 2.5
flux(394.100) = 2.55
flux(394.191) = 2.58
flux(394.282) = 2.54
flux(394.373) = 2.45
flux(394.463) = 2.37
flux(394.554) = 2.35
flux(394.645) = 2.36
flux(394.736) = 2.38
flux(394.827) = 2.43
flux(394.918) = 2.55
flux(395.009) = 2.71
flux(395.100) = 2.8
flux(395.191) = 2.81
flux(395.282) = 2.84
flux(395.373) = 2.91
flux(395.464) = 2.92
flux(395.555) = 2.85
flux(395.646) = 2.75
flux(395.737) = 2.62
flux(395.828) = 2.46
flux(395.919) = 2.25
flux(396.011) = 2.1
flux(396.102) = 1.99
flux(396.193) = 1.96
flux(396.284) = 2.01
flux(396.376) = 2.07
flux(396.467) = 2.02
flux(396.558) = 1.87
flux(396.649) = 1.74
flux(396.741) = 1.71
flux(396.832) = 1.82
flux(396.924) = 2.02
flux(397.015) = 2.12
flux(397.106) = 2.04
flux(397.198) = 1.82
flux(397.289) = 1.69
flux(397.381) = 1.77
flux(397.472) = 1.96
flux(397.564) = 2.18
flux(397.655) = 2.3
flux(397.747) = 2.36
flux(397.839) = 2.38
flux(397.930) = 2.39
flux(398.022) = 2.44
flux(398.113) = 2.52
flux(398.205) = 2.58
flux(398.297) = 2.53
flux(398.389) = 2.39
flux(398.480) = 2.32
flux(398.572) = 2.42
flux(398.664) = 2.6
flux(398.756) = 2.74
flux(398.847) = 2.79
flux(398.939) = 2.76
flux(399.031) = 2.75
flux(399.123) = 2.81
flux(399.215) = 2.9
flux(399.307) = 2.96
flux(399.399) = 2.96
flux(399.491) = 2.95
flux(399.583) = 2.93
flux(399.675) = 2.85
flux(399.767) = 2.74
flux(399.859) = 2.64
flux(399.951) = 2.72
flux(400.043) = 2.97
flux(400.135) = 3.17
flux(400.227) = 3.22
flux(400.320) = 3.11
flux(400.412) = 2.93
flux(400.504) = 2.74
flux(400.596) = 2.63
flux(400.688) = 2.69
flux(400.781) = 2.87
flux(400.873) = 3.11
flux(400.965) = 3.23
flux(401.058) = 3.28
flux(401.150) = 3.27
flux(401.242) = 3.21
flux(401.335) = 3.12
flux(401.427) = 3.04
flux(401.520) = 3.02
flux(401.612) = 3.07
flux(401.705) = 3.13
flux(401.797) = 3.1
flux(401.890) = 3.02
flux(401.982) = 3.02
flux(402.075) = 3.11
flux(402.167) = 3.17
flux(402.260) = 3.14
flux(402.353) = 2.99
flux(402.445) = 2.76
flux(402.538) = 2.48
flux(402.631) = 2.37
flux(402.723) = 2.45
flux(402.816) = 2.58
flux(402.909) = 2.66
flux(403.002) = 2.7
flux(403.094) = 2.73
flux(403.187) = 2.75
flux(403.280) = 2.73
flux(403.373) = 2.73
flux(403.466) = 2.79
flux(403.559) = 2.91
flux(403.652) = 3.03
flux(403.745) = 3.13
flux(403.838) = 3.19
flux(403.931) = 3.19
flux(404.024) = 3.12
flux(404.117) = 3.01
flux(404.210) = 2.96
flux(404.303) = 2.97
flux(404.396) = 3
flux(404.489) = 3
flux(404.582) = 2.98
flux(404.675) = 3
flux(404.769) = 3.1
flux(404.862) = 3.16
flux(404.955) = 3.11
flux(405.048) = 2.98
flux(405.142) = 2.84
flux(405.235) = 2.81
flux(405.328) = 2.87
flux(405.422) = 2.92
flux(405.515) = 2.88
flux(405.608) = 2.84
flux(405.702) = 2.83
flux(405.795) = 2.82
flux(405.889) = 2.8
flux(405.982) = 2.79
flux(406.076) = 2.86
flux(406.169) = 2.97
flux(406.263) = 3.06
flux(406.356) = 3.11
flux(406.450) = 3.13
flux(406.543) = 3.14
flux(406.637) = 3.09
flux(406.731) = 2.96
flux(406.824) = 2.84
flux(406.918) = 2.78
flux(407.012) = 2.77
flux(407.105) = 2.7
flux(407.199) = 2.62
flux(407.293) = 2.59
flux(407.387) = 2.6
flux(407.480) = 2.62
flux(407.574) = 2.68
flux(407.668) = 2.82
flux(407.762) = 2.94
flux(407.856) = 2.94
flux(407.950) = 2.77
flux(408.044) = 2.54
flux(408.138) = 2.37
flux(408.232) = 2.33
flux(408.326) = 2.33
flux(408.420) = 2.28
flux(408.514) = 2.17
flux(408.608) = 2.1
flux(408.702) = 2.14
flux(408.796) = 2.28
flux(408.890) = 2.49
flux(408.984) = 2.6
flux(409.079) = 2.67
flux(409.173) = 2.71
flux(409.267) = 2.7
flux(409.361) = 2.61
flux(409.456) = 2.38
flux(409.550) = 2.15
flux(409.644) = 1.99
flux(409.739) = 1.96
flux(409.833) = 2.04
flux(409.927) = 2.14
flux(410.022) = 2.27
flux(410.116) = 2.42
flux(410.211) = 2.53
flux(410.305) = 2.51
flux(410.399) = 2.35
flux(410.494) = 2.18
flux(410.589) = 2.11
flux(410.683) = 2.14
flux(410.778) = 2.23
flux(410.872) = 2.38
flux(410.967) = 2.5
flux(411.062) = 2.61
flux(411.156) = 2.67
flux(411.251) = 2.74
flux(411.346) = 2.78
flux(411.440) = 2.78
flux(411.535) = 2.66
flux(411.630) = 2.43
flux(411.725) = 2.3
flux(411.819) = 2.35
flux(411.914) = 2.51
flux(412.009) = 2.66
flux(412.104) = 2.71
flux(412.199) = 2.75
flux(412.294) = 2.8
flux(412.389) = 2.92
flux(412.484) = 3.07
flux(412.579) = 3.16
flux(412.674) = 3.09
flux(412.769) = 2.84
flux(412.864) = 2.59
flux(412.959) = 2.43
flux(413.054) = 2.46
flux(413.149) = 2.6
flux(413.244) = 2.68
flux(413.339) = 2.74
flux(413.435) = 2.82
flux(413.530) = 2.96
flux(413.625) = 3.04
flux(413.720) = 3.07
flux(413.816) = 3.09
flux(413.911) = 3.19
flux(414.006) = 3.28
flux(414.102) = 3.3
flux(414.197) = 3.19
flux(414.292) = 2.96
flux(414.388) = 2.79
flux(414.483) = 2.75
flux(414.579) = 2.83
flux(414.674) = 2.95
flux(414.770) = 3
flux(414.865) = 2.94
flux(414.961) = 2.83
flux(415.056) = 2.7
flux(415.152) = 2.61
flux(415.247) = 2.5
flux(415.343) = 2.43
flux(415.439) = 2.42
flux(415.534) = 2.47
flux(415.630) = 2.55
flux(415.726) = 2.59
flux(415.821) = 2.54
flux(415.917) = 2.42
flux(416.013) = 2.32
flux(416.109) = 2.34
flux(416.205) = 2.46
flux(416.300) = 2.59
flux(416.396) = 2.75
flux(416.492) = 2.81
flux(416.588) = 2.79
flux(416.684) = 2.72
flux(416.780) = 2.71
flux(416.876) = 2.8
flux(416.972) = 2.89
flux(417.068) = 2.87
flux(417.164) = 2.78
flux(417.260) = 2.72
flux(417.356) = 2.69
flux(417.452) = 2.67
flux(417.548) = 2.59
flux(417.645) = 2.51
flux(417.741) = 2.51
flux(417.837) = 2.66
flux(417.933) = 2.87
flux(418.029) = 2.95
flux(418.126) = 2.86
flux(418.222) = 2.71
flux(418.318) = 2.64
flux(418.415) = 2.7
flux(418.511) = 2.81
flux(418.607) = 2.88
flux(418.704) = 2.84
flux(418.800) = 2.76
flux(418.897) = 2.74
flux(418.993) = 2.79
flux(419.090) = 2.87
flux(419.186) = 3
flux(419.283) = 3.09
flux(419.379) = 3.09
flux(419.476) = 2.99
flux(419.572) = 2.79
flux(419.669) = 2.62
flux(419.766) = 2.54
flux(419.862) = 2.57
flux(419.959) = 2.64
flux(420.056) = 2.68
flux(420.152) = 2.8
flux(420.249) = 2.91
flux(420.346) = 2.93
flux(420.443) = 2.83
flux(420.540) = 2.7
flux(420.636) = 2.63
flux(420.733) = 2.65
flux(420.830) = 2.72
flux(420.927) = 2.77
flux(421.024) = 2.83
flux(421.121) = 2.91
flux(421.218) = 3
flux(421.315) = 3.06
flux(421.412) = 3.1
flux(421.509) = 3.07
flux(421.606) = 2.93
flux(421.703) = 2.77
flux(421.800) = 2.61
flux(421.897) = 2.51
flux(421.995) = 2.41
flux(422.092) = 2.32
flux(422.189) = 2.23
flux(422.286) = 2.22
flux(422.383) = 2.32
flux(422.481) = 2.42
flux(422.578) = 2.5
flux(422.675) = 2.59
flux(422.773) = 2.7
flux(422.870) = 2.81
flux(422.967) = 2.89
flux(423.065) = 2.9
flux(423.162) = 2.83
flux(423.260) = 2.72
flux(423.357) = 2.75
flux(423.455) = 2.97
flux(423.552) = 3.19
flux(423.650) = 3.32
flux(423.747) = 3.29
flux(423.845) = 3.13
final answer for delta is -0.2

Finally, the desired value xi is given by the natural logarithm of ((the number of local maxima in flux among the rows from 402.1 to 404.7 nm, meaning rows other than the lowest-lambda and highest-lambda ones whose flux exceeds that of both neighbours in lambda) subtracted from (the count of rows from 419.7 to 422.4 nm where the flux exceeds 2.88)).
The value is 1.9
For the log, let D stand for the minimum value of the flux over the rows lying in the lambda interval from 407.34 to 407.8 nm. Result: 2.6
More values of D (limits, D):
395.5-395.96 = 2.25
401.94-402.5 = 2.76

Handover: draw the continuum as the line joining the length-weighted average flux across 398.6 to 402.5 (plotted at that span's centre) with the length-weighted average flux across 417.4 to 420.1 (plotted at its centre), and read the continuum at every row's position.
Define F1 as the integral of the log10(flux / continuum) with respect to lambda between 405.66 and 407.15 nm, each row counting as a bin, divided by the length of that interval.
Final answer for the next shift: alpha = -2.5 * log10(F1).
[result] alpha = 6.3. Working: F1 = 0.003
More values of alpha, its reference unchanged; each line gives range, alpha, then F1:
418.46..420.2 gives 5.4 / 0.007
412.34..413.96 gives 5.6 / 0.006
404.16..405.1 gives 4.5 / 0.017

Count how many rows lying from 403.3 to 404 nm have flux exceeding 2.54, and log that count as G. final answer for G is 7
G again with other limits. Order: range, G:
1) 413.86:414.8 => 10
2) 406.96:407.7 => 8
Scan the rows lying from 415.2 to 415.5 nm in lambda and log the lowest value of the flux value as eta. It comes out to 2.42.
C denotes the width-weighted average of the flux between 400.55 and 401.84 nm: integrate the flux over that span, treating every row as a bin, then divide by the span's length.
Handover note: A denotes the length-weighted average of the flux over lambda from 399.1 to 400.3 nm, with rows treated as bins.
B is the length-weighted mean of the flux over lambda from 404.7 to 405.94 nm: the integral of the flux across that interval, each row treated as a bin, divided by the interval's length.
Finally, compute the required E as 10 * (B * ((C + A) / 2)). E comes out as 87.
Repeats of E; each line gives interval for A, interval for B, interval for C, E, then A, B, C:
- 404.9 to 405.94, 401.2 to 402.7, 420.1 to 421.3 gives 85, 2.9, 3.0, 2.81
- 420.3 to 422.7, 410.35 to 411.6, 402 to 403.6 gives 67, 2.7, 2.5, 2.77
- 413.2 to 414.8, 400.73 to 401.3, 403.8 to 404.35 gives 95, 3.0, 3.2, 3.07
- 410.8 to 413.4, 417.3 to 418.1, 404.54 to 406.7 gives 76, 2.7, 2.7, 2.96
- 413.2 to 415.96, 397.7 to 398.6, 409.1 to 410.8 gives 62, 2.8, 2.4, 2.31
